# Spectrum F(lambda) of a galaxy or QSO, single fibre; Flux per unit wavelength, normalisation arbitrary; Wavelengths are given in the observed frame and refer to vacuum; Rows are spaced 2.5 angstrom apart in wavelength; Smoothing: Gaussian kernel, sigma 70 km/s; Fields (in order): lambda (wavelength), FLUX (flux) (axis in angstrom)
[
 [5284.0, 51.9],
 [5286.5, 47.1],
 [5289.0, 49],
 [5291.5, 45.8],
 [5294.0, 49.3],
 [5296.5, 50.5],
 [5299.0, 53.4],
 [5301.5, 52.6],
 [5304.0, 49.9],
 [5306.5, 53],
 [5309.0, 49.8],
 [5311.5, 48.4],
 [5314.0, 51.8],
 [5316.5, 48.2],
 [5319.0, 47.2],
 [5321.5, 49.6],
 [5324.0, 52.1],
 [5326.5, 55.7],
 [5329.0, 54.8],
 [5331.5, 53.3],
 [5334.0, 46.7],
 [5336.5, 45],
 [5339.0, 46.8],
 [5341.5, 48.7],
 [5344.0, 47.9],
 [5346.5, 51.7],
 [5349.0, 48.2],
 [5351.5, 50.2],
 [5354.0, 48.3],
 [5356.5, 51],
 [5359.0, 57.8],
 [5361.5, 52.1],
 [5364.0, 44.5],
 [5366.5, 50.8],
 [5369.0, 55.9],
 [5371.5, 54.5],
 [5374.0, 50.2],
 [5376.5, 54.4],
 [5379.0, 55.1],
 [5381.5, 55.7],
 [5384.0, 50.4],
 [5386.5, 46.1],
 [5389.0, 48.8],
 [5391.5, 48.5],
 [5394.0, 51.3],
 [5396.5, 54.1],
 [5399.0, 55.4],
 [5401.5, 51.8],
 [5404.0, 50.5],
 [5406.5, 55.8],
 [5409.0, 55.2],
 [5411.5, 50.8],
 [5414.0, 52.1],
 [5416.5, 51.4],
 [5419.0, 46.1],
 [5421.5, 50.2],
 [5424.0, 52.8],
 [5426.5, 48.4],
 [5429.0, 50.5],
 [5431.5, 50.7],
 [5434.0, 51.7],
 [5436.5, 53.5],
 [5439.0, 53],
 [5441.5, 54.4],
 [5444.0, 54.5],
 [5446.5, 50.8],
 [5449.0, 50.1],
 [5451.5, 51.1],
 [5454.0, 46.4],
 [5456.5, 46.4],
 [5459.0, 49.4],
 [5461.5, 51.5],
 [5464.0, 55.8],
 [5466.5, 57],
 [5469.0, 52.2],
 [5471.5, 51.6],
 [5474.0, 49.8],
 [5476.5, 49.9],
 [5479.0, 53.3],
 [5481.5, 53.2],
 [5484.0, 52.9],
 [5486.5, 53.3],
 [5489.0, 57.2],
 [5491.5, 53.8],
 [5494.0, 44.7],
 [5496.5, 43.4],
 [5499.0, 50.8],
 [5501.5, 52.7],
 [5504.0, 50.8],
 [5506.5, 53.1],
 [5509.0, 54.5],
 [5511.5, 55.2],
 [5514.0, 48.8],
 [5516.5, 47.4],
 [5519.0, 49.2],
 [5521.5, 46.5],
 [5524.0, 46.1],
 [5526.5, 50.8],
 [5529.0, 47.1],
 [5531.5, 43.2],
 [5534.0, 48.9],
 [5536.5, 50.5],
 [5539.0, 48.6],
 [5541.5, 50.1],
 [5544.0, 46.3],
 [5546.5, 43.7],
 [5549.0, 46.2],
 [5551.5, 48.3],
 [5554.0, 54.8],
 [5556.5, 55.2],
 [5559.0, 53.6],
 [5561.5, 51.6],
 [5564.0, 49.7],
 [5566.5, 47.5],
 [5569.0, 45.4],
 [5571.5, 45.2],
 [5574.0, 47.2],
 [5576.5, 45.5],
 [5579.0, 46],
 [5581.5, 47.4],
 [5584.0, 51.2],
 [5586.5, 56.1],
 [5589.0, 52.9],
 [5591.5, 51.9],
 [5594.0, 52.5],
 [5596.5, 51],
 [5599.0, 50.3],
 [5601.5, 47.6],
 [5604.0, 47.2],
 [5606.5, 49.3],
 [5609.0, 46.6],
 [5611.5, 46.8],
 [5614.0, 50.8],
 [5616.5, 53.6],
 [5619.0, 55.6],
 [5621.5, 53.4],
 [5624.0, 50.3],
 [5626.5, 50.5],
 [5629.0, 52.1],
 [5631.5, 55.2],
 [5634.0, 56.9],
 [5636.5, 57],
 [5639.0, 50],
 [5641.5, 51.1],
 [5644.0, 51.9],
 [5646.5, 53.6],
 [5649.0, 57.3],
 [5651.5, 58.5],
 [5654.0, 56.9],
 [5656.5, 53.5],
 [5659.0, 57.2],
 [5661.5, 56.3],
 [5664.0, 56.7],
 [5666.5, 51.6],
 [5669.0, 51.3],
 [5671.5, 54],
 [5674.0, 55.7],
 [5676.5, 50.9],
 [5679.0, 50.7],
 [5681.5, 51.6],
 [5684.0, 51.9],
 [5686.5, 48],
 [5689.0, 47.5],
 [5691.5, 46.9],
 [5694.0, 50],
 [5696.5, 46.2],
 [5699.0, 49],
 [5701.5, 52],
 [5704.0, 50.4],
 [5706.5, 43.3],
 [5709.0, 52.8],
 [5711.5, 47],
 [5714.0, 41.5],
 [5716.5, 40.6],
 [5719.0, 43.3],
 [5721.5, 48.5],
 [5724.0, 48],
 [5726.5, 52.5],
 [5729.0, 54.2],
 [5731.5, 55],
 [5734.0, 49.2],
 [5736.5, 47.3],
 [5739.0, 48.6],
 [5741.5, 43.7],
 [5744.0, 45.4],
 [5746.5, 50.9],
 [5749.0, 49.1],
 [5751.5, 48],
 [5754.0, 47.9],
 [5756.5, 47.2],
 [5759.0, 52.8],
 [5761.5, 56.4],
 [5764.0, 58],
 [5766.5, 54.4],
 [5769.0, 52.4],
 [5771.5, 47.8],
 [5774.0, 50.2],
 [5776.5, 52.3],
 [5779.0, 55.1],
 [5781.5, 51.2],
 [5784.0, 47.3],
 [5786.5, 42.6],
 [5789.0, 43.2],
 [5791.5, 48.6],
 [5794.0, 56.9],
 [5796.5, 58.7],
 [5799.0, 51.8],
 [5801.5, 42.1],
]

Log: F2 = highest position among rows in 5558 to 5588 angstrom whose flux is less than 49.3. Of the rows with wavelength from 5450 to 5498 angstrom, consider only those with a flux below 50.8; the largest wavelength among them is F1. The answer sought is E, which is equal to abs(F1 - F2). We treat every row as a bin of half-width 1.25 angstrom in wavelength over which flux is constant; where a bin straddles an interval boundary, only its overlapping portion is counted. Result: 85.0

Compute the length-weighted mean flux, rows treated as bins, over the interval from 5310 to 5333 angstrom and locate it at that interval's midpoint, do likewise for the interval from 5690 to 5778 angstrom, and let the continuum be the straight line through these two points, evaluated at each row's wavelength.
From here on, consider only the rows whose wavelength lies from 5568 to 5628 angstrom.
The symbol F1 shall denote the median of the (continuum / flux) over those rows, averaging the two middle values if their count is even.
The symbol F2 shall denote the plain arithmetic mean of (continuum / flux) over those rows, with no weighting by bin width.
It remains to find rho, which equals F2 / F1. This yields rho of 1.02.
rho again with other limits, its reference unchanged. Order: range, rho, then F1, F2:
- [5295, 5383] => 1.00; 1.00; 1.01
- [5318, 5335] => 1.02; 0.98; 1.00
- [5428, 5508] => 1.00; 0.98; 0.98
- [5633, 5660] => 1.04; 0.87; 0.91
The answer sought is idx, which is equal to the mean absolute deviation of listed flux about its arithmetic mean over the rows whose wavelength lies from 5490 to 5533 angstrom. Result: 3.2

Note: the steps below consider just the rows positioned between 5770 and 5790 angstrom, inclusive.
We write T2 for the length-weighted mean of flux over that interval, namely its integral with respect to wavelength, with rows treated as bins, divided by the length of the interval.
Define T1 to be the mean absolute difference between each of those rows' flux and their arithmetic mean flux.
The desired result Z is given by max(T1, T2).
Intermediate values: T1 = 3.5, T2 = 49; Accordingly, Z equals 48.8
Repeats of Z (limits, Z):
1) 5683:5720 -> 47.4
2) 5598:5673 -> 52.8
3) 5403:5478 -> 51.5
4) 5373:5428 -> 51.6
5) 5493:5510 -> 50.0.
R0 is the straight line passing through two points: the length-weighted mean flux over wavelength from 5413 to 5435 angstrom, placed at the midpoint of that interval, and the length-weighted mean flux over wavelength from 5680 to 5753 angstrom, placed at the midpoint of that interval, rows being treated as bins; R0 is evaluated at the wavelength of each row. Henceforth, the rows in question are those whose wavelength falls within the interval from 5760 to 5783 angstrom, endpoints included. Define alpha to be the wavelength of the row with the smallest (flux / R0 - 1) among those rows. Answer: 5771.5 angstrom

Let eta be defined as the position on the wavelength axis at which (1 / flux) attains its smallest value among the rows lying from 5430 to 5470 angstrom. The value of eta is 5466.5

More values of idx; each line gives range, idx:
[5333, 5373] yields 3.0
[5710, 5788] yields 3.5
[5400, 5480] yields 2.0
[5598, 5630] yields 2.2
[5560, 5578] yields 1.8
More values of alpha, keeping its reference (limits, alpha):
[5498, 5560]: 5531.5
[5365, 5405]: 5386.5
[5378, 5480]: 5386.5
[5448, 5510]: 5496.5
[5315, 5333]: 5319.0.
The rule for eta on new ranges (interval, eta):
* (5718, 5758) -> 5731.5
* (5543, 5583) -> 5556.5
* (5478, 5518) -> 5489.0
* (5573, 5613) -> 5586.5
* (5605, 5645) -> 5636.5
